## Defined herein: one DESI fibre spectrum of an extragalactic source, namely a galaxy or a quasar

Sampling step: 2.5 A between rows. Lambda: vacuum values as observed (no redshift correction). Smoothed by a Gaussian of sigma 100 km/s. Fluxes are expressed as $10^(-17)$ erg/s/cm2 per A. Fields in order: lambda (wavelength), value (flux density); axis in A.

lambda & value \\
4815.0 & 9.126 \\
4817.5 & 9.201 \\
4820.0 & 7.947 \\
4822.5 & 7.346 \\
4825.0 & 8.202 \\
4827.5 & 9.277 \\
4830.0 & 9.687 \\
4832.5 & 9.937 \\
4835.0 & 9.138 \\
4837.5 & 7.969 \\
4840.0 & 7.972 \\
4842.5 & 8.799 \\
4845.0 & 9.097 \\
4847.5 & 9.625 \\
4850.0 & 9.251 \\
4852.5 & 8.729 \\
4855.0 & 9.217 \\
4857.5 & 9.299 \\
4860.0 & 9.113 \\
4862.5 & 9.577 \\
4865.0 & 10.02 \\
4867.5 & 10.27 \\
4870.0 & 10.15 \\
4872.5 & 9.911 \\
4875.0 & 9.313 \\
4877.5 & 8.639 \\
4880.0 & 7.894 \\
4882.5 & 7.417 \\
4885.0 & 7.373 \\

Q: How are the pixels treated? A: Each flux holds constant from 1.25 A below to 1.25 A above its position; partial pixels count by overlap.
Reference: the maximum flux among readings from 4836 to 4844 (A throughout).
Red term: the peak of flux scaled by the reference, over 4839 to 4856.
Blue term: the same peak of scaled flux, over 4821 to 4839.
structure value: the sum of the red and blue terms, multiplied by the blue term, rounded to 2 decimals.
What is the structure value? 2.51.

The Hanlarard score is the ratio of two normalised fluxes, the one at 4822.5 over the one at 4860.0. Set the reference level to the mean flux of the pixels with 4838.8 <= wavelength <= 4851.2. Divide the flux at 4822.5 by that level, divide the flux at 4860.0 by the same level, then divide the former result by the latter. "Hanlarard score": 0.81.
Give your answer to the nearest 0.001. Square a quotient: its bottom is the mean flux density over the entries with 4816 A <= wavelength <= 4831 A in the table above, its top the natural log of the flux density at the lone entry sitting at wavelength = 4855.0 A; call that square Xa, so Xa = 0.067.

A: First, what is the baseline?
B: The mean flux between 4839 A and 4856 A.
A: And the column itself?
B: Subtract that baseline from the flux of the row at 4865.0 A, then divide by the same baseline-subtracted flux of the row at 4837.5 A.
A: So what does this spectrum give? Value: -1.1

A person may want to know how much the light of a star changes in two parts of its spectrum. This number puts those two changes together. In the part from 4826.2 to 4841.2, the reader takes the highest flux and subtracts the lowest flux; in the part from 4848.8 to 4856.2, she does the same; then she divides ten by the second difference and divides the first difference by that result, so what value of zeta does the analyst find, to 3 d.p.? 0.103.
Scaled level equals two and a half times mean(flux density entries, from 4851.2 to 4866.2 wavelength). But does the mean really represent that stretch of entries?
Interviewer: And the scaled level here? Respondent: 23.3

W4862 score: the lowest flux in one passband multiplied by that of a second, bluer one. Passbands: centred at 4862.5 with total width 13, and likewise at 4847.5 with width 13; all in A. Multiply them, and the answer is 80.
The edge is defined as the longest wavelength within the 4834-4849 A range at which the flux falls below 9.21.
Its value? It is 4845.0 A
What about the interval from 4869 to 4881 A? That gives 4880.0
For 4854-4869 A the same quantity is 4860.0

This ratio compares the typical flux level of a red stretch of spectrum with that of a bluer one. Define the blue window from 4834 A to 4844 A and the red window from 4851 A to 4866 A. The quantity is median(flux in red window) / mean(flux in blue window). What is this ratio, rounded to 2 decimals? 1.09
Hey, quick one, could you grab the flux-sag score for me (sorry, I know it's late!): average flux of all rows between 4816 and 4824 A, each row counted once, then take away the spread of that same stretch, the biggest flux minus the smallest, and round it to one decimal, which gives 6.3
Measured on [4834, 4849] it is 7.1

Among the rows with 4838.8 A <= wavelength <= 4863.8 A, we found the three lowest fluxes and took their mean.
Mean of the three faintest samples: 8.50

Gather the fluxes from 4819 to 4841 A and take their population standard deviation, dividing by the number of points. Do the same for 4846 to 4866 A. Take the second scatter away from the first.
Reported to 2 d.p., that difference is 0.50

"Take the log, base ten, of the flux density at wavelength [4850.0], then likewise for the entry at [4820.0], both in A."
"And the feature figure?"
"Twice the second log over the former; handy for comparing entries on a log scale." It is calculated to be 1.86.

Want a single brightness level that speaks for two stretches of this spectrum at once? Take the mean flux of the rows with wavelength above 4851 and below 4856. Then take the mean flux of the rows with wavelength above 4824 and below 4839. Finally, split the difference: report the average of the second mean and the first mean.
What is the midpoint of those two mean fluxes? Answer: 9.00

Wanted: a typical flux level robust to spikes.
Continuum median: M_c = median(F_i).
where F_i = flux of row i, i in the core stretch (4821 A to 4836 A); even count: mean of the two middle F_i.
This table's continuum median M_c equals 9.21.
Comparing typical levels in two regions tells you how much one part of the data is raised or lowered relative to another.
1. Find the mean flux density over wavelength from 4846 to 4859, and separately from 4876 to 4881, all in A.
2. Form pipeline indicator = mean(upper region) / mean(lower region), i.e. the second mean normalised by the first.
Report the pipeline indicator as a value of 0.90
